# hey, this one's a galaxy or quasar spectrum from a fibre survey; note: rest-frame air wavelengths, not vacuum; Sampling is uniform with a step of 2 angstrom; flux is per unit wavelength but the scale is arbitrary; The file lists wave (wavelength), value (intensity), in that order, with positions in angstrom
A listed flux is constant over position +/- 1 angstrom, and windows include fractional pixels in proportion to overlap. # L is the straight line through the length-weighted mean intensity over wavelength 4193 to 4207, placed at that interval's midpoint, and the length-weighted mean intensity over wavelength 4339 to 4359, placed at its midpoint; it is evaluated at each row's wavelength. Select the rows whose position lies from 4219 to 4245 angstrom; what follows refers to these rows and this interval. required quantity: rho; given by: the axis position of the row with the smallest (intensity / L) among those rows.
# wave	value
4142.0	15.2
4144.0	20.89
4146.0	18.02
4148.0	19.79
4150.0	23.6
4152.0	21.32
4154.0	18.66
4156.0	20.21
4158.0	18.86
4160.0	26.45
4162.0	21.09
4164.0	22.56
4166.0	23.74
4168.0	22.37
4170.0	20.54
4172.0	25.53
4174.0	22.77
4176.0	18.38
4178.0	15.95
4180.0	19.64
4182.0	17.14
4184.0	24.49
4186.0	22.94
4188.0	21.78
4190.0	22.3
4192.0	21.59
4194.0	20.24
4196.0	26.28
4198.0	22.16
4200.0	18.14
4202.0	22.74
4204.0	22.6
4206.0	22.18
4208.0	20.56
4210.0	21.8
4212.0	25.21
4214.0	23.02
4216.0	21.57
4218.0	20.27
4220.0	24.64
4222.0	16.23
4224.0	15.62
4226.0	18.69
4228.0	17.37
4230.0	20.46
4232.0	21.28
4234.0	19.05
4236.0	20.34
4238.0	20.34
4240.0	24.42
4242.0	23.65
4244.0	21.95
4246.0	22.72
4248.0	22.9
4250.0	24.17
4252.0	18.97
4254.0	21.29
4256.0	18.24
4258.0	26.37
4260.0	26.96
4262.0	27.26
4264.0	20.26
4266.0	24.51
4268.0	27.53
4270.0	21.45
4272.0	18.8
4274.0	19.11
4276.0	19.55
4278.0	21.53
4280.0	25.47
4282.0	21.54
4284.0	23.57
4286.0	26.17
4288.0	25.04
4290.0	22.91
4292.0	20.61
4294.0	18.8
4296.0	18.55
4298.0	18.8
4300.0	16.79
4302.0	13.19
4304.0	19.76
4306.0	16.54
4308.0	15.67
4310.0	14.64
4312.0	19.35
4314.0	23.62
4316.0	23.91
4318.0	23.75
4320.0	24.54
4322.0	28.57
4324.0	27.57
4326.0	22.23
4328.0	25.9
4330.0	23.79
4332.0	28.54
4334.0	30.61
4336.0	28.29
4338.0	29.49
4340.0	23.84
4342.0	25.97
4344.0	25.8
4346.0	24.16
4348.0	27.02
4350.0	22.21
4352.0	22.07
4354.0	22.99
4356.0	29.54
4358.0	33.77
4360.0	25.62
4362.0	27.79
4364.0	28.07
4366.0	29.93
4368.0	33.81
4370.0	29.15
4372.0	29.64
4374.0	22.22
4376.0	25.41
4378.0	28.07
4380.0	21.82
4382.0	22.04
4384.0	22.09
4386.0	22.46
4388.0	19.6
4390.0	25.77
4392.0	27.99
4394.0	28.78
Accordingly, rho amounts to 4224.0 angstrom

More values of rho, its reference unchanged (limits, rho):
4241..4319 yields 4302.0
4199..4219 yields 4200.0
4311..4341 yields 4312.0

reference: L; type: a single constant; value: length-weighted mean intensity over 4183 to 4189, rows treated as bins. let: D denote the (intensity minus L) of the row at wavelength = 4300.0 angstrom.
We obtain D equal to -6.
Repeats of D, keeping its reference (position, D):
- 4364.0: 5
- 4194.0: -3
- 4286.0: 3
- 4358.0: 11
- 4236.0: -3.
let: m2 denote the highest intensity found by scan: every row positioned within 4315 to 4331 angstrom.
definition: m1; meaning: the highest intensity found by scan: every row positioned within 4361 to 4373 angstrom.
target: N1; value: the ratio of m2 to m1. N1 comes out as 0.85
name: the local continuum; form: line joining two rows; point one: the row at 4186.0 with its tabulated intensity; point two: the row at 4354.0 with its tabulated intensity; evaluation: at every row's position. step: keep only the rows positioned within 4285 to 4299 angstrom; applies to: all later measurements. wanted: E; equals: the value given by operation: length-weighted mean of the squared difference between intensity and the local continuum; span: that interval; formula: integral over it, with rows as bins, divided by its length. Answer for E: 11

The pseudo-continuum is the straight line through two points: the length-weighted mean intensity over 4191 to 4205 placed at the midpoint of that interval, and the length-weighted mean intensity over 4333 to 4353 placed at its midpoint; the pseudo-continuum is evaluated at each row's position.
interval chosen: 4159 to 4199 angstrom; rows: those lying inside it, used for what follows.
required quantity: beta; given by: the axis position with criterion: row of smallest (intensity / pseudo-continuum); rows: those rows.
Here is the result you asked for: 4178.0 angstrom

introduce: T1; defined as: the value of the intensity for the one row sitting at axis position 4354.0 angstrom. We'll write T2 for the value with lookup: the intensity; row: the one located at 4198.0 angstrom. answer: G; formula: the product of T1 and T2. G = 509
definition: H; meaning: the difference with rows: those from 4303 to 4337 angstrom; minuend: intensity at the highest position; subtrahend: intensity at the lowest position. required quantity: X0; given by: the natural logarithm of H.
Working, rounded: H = 8.5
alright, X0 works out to 2.1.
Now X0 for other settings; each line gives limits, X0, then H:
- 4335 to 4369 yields 1.7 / 5.5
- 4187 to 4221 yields 1.1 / 2.9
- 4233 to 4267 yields 1.7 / 5.5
